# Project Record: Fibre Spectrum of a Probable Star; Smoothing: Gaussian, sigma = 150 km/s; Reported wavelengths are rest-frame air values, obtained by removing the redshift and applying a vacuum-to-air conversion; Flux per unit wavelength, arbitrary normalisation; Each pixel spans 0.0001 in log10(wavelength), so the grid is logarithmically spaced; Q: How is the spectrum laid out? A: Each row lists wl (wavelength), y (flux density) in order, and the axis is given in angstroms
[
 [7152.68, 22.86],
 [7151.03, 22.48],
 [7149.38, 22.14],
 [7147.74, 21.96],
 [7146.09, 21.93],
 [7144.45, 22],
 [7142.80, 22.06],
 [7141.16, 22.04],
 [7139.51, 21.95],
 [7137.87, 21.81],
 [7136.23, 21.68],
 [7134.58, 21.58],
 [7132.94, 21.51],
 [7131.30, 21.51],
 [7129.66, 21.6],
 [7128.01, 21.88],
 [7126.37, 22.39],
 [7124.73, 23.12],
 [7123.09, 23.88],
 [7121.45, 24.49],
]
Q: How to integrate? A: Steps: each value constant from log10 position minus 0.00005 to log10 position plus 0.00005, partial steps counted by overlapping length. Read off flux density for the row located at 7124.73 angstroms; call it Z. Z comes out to 23.12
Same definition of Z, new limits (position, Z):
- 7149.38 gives 22.14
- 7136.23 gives 21.68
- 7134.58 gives 21.58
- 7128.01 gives 21.88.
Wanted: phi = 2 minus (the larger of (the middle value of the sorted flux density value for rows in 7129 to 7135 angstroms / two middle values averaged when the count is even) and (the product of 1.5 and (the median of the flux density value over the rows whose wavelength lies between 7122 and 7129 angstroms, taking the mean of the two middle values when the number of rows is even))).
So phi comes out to -32.1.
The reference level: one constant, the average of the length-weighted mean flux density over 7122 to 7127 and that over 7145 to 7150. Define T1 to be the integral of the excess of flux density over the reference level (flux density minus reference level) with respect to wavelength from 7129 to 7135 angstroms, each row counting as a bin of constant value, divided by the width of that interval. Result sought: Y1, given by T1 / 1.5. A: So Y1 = -0.73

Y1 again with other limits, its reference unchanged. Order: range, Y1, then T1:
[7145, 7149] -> -0.44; -0.7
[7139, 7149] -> -0.43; -0.6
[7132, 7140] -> -0.63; -0.9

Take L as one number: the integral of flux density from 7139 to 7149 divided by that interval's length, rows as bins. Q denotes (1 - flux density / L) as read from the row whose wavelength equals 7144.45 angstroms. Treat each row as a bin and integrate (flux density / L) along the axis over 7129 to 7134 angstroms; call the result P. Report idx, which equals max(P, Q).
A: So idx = 4.90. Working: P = 4.90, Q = 0.00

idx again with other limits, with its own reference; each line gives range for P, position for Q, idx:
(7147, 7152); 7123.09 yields 5.05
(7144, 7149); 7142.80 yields 5.00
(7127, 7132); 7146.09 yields 4.93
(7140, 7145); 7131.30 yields 5.00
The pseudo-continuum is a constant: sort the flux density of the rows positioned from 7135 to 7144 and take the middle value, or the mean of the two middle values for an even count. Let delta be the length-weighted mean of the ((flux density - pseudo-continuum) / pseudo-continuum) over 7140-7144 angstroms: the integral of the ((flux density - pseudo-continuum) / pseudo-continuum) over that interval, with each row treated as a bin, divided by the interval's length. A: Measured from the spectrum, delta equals 0.004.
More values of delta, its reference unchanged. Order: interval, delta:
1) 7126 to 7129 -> 0.005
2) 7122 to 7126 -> 0.068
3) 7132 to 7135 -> -0.019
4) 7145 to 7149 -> 0.001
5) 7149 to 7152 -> 0.019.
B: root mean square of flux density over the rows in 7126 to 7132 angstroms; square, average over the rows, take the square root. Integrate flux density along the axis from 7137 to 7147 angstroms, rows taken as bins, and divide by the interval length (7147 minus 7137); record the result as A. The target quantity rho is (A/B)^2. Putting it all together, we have 1.011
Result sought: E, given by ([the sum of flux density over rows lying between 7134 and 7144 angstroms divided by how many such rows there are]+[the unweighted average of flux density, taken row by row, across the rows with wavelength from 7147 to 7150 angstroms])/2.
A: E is 21.95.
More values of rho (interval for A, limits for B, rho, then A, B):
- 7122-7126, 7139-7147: 1.136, 23.4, 22.00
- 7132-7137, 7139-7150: 0.961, 21.6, 22.01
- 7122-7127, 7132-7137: 1.158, 23.2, 21.59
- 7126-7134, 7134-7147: 0.987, 21.7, 21.88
